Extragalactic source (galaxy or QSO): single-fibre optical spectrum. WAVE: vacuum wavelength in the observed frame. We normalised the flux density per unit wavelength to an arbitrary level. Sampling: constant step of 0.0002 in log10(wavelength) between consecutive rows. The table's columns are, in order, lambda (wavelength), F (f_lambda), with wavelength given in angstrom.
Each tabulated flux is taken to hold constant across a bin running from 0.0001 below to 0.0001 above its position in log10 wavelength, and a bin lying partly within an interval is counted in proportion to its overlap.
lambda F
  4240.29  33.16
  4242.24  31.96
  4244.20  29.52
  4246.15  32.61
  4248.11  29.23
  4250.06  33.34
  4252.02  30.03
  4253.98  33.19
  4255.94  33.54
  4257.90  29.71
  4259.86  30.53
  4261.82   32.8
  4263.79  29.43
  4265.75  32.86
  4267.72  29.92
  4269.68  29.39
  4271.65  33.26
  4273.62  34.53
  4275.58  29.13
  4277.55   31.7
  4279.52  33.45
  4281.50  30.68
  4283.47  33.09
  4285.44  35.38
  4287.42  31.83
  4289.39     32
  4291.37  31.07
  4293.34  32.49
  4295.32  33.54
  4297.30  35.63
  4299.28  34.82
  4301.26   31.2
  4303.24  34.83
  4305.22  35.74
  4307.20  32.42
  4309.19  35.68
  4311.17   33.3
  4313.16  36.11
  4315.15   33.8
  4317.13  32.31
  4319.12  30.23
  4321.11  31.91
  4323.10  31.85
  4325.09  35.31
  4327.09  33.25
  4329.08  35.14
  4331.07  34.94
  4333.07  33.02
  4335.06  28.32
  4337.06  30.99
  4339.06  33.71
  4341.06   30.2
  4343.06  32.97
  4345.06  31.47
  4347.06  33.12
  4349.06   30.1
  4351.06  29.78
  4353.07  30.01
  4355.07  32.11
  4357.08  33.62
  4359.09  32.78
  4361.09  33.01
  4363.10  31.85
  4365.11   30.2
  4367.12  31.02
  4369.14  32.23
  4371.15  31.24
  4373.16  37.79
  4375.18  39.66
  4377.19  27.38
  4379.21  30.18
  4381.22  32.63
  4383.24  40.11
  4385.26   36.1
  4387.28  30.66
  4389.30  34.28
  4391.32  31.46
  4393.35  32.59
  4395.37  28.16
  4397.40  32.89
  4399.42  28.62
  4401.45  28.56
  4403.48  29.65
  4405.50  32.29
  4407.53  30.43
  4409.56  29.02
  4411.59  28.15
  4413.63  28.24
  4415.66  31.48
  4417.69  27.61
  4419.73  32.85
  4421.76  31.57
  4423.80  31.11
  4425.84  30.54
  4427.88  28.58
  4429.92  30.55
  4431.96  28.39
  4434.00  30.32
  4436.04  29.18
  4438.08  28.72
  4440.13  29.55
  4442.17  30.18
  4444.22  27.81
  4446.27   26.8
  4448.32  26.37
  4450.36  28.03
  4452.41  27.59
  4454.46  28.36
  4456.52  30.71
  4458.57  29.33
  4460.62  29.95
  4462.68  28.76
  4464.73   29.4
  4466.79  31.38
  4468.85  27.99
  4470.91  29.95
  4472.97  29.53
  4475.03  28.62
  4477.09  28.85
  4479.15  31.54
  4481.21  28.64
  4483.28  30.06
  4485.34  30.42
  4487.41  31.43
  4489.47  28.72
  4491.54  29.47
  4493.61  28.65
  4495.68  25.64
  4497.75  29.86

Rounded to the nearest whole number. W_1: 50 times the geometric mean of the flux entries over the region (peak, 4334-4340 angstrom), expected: 1546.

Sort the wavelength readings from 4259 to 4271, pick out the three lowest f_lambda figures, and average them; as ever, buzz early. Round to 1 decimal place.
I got 29.6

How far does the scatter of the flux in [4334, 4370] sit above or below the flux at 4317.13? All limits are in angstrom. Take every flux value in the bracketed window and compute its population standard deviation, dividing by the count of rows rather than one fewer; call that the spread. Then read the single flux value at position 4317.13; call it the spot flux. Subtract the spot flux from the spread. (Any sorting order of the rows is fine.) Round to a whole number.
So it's -31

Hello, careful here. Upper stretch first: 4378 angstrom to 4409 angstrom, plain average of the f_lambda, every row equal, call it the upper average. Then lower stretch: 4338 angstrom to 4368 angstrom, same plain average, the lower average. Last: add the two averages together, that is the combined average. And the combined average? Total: 63.6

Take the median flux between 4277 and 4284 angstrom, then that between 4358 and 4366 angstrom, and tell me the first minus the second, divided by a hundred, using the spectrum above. 0.001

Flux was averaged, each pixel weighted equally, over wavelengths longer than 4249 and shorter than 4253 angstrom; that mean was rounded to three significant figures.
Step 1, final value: 31.7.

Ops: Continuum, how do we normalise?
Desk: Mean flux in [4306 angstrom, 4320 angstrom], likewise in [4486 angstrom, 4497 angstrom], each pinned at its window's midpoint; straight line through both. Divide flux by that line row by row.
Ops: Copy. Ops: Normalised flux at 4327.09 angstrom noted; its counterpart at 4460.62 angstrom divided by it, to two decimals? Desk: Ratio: 1.01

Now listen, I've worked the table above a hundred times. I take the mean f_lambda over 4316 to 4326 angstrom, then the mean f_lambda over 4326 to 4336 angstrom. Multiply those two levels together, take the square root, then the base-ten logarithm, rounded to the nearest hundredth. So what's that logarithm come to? 1.51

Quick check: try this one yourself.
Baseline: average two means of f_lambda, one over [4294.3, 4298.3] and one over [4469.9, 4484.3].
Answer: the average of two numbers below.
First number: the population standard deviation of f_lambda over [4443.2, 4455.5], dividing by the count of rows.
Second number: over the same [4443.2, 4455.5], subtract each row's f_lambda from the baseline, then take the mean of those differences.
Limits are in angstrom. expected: 2.6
